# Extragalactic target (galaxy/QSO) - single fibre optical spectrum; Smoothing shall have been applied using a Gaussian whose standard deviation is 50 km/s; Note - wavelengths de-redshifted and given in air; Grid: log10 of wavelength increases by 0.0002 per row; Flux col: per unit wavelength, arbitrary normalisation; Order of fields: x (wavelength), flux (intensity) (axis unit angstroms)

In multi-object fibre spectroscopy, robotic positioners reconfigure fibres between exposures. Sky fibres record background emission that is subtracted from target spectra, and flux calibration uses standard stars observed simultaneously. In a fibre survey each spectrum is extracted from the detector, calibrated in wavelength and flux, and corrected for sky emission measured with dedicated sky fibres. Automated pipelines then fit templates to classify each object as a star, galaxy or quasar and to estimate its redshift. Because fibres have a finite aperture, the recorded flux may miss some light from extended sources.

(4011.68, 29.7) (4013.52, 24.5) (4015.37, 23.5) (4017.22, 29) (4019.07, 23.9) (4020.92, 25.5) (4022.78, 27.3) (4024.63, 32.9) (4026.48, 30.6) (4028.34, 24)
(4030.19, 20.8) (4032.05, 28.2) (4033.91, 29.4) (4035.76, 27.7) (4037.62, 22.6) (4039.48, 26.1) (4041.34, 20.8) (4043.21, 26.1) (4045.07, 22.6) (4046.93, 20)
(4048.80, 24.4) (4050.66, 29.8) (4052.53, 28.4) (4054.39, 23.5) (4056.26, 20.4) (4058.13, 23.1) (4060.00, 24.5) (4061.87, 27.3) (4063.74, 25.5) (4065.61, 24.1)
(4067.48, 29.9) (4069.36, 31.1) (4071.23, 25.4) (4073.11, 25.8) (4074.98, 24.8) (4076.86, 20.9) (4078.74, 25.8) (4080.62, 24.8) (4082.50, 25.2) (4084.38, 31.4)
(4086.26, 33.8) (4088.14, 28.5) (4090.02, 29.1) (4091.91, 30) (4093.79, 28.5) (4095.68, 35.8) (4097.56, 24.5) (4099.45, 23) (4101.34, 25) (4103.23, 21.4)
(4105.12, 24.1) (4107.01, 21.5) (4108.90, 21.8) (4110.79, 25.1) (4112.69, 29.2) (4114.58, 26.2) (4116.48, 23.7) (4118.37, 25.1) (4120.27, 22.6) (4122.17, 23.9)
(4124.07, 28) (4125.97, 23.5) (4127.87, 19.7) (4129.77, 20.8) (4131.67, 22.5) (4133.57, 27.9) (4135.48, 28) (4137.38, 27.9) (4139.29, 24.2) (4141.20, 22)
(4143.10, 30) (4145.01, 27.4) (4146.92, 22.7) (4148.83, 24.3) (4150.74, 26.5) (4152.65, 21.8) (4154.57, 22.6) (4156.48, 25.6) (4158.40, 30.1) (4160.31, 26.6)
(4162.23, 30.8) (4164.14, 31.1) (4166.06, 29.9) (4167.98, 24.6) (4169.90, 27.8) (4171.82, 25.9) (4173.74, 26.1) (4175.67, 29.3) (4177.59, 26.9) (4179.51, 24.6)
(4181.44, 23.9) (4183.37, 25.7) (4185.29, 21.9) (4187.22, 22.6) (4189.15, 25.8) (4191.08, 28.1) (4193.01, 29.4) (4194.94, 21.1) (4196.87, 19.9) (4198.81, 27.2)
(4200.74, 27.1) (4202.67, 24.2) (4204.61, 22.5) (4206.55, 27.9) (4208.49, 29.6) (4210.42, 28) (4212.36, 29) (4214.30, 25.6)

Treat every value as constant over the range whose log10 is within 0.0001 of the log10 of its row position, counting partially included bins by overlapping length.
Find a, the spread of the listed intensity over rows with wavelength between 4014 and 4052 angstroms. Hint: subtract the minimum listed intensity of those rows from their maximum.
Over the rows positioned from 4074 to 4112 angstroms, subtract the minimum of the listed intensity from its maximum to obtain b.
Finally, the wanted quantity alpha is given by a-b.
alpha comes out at -2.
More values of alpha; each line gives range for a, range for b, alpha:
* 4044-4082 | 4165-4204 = 1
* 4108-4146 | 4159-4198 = -1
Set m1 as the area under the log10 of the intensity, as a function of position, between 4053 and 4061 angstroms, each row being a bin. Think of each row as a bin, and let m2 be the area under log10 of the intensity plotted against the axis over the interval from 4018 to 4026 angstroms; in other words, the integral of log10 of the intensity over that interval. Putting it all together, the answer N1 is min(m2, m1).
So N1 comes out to 10.9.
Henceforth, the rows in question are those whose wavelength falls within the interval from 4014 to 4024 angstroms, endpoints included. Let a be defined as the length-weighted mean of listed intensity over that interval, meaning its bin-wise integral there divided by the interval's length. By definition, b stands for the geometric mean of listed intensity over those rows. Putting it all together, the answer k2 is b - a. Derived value -0.22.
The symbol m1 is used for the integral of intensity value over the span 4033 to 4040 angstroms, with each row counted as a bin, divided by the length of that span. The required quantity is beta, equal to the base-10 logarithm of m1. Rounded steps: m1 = 26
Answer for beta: 1.42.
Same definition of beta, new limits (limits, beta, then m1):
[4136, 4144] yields 1.42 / 26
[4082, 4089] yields 1.48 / 30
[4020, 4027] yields 1.46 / 29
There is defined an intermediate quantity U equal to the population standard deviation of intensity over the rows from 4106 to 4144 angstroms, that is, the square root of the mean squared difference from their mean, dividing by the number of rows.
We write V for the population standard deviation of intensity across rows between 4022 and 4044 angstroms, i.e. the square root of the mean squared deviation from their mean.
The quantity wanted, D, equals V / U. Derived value 1.2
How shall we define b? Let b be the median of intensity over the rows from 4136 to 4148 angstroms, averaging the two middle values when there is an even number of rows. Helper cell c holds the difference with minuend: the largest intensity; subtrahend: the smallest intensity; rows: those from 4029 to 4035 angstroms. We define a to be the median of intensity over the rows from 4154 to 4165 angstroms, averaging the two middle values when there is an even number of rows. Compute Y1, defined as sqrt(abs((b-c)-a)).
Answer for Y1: 3.3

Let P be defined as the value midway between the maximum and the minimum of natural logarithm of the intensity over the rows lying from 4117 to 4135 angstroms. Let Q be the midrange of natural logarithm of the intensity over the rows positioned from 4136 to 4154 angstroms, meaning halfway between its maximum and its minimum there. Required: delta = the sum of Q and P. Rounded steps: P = 3.16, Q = 3.24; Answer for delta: 6.398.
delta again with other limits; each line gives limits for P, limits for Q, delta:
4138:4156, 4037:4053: 6.437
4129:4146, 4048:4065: 6.423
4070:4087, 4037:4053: 6.475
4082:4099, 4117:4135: 6.545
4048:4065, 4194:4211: 6.394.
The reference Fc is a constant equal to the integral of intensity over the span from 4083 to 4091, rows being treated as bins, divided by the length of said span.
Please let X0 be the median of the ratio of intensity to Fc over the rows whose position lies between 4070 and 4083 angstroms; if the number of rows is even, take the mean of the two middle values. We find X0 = 0.83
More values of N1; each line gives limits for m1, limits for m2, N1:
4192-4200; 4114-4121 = 9.7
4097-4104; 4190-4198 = 9.6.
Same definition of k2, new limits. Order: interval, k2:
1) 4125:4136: -0.06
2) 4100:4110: -0.10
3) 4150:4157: 0.09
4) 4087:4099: 0.00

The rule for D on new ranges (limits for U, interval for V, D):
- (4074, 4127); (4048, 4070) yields 0.9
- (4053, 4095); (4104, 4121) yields 0.7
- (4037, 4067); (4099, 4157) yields 1.0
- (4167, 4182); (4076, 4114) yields 2.4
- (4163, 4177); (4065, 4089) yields 1.6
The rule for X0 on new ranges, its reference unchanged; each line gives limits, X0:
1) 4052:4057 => 0.77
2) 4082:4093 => 0.97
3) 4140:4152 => 0.84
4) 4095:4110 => 0.77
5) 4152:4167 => 0.93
